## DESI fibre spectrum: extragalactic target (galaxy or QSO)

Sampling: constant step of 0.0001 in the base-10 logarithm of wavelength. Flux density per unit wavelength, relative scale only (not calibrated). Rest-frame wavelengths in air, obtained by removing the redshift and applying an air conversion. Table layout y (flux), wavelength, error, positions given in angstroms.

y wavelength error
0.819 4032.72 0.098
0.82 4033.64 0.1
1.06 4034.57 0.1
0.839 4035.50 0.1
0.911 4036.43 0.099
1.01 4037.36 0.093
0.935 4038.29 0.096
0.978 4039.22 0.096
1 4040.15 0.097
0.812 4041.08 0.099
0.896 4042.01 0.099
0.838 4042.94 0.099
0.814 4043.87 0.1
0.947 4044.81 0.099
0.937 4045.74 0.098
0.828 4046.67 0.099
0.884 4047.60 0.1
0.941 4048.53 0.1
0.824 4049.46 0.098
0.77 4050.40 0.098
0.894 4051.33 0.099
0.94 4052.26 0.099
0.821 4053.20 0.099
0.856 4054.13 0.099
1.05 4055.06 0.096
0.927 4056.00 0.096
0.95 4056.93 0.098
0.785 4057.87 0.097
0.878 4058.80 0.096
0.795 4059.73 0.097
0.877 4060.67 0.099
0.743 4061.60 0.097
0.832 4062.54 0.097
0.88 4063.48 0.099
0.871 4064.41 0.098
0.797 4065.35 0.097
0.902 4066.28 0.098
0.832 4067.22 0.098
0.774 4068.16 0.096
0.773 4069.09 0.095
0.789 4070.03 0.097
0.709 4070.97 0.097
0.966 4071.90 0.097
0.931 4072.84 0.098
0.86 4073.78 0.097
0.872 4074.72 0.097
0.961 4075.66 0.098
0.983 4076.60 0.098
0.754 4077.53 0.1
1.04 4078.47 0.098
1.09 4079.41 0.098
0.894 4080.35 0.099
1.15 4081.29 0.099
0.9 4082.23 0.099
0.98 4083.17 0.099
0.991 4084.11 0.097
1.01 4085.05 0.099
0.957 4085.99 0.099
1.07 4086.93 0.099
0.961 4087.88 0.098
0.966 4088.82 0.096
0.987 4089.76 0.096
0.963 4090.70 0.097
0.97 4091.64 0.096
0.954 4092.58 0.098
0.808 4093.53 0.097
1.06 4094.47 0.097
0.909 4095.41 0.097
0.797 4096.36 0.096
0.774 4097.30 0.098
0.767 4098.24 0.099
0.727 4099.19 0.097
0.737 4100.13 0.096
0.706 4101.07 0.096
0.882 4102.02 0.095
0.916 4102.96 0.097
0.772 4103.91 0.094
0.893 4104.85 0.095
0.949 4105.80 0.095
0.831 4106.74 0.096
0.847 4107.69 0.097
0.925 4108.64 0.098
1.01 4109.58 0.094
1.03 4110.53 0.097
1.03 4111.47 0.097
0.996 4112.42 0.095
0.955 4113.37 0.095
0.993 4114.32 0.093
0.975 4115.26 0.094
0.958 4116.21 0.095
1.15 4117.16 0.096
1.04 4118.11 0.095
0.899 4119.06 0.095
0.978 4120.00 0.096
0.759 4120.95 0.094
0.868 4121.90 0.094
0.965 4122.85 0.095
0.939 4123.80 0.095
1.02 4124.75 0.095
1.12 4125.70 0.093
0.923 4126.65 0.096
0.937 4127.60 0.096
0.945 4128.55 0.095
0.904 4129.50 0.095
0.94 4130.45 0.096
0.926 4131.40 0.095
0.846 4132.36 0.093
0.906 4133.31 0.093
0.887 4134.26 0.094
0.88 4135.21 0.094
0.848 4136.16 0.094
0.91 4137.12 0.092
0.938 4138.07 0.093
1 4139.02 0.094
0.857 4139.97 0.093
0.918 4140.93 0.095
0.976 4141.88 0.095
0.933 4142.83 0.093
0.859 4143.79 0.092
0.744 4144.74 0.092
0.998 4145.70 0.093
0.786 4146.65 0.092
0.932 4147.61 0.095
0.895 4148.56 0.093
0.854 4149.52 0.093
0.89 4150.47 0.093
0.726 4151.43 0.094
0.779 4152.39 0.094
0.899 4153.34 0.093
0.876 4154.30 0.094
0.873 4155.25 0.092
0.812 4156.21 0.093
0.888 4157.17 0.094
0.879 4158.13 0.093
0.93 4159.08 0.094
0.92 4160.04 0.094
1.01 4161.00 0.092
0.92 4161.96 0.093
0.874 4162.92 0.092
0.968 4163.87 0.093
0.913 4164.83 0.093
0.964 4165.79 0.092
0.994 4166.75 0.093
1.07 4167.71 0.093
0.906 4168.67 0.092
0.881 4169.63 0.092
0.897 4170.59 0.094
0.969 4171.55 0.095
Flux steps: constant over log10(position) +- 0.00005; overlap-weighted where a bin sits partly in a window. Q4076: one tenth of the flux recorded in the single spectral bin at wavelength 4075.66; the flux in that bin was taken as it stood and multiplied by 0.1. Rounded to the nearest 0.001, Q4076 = 0.096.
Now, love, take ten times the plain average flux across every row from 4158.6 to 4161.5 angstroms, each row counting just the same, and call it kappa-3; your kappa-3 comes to 9.53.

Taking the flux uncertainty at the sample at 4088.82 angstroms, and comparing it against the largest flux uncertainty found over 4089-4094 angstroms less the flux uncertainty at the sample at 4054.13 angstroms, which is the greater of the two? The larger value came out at 0.096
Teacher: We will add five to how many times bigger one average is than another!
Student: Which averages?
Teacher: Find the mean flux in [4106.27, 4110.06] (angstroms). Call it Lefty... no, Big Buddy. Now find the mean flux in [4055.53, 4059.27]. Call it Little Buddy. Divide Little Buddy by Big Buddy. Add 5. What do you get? 5.98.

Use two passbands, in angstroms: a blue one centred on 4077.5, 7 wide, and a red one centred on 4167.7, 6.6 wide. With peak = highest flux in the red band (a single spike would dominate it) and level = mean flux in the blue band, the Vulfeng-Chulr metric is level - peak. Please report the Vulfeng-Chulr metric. -0.13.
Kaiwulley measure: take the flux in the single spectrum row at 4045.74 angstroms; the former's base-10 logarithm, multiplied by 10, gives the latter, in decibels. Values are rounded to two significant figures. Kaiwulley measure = -0.28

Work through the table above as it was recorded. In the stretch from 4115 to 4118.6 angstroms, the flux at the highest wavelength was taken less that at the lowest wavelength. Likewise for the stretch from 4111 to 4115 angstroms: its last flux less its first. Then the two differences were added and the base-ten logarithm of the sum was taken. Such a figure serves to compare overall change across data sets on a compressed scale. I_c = -1.55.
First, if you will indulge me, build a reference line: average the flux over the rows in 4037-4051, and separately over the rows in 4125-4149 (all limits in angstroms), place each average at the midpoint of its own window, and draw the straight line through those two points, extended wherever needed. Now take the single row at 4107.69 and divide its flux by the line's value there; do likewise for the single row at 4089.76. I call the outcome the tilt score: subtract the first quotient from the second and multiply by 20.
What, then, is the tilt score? 3.2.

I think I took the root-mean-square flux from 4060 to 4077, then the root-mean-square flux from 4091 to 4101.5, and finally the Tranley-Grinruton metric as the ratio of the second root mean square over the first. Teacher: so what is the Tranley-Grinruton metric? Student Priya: 0.99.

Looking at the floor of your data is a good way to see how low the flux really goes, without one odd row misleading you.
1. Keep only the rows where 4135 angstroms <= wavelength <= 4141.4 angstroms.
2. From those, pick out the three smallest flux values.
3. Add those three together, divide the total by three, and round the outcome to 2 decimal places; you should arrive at 0.86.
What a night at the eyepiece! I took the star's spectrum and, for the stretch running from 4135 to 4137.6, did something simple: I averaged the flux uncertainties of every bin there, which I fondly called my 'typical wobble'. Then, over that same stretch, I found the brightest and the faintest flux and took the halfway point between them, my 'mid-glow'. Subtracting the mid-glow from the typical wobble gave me -0.786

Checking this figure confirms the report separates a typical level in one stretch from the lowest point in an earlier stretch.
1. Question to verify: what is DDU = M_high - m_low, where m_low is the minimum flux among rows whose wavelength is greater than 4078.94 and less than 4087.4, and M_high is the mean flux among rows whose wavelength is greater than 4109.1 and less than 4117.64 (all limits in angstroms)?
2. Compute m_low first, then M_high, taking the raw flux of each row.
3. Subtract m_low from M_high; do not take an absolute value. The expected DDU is 0.117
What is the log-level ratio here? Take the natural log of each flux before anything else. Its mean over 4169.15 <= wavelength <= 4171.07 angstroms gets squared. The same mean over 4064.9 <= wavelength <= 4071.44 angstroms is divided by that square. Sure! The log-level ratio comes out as -17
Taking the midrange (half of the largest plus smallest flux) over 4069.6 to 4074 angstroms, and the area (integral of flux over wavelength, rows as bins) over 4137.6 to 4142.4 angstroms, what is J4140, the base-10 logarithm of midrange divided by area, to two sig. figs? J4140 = -0.73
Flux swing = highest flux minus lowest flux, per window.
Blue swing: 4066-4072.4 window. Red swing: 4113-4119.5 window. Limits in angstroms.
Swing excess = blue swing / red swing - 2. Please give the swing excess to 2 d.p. -0.98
